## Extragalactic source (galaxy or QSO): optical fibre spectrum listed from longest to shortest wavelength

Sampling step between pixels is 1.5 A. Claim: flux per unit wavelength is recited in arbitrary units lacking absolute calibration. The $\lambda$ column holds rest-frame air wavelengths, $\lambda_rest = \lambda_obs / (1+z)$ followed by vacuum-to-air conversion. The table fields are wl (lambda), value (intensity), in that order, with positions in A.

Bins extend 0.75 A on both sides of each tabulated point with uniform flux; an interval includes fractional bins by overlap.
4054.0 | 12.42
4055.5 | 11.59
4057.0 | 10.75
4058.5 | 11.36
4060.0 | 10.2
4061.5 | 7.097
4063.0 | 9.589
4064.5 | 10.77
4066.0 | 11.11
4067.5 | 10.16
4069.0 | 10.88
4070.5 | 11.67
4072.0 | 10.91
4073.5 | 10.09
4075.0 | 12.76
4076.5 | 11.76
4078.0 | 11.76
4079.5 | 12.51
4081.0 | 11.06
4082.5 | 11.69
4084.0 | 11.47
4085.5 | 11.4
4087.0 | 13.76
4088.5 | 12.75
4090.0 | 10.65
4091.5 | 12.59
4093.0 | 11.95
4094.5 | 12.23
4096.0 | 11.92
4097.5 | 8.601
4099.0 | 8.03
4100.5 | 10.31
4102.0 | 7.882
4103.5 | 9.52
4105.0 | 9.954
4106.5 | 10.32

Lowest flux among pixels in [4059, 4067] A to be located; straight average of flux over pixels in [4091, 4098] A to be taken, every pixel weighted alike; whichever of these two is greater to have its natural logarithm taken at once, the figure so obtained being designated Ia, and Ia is 2.44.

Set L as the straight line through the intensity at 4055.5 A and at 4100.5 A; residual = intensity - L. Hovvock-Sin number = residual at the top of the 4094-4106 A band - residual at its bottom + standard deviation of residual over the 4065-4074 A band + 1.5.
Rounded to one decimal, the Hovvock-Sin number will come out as 0.1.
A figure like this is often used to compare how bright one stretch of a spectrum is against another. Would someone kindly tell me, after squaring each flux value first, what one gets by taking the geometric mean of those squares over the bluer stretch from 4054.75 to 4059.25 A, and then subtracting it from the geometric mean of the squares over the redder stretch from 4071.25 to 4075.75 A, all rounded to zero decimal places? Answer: -1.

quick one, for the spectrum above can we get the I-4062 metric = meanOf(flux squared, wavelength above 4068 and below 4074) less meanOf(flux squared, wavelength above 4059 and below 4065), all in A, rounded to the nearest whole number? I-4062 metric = 28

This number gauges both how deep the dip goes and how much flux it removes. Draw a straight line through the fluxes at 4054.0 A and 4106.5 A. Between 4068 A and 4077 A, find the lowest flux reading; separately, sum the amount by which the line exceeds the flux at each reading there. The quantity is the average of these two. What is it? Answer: 6.0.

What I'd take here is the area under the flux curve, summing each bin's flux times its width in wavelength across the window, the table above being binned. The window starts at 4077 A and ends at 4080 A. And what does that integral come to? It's 36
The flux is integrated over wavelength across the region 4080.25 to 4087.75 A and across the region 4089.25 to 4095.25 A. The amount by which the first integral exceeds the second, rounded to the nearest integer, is 18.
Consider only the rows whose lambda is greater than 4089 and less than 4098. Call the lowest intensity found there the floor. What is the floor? 8.601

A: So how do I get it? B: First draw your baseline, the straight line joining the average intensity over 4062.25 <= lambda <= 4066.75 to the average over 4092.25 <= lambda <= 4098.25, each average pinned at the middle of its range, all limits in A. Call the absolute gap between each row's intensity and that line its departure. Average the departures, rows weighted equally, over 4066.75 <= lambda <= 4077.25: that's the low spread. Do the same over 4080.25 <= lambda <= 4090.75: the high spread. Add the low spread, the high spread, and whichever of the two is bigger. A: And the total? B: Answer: 2.8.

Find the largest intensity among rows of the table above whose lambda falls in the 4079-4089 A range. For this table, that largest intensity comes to 13.76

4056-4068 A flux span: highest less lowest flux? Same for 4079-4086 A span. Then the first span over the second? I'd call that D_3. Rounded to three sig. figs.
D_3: 2.94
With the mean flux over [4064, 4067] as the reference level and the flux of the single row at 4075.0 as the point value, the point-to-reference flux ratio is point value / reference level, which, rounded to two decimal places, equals 1.17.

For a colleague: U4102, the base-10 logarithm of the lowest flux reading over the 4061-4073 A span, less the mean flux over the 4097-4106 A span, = -8.2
